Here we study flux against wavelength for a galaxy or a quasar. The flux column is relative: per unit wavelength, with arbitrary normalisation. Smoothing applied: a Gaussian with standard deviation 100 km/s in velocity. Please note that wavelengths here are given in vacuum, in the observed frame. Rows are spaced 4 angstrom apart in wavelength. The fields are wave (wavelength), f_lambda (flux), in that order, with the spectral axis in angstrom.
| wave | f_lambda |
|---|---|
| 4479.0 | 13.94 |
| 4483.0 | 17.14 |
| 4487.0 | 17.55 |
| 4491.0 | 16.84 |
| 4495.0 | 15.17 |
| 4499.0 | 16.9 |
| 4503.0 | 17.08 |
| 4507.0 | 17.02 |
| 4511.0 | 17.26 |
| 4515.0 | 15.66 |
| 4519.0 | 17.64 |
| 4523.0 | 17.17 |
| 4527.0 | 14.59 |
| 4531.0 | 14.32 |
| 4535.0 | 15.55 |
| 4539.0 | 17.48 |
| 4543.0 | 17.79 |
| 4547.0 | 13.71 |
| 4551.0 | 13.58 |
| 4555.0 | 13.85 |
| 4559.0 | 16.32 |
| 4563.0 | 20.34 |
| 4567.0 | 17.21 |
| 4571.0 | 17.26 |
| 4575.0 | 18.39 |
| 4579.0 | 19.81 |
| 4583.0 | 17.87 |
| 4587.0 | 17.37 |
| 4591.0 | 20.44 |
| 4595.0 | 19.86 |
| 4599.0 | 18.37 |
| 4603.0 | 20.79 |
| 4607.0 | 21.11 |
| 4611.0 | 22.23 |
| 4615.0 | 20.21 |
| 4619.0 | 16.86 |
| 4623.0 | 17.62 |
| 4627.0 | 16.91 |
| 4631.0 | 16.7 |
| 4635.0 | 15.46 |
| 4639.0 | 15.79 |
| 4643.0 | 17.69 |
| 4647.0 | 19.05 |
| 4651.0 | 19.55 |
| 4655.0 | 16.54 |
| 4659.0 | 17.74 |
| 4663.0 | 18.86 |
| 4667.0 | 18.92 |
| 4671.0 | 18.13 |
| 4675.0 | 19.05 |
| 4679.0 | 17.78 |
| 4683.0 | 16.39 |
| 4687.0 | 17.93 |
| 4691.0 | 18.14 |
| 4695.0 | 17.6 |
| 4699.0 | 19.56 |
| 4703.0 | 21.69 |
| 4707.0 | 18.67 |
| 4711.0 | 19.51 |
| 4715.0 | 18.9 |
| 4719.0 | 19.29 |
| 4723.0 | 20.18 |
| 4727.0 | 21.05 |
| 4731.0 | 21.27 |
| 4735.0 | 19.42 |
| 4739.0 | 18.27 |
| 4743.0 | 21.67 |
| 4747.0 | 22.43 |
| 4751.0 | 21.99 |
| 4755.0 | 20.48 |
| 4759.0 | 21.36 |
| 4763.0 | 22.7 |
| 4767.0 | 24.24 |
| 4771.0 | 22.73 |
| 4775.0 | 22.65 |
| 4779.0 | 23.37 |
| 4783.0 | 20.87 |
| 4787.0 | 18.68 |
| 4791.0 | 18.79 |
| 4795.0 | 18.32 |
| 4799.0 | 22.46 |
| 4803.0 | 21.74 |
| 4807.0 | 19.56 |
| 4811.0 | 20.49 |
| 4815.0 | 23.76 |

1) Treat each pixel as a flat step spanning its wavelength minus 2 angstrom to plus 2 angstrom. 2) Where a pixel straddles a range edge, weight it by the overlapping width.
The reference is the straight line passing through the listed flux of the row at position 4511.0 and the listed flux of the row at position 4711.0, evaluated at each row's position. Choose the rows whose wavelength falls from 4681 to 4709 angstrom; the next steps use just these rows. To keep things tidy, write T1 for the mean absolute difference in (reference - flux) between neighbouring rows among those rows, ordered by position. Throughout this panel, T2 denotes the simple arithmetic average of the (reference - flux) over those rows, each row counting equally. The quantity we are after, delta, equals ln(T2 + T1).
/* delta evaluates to 0.8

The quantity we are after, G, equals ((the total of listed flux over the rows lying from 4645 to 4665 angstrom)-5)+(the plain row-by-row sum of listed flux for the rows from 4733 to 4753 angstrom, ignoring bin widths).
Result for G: 191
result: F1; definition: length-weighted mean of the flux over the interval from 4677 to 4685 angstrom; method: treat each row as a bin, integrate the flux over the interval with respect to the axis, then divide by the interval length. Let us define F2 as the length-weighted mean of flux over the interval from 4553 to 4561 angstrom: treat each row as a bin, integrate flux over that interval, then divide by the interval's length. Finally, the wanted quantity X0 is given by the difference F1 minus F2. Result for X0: 2.0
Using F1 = 17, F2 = 15.1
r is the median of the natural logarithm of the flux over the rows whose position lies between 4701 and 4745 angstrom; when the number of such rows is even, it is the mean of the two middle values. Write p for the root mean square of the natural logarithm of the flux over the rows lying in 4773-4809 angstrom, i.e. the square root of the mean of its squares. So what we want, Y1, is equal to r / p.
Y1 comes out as 0.98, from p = 3.03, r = 2.97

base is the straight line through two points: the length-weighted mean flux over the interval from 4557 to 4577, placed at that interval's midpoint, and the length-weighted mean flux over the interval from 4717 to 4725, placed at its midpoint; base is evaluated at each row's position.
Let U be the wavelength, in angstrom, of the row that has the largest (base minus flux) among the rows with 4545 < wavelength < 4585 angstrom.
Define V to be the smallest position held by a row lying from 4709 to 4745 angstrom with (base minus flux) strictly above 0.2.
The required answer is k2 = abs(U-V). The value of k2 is 164 angstrom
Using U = 4551.0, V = 4715.0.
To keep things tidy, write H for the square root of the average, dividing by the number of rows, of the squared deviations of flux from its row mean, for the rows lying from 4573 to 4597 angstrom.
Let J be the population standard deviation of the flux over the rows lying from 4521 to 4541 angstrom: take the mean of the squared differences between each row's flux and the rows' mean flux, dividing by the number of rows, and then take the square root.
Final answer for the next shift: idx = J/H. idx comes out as 1.1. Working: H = 1.14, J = 1.3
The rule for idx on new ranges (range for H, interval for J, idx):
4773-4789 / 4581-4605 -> 0.7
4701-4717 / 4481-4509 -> 0.6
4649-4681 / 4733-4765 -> 1.6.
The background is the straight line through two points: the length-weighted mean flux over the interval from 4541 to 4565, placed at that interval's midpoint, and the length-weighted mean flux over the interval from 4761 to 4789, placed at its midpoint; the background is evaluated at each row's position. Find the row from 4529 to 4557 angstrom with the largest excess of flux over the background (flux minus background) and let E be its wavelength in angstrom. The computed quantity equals 4543.0 angstrom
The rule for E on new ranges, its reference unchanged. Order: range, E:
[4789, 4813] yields 4799.0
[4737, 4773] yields 4767.0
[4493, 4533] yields 4519.0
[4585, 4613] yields 4611.0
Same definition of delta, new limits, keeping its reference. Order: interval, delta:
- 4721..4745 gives -0.1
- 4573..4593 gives 0.0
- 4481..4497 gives 0.2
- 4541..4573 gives 1.3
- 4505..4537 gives 0.9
